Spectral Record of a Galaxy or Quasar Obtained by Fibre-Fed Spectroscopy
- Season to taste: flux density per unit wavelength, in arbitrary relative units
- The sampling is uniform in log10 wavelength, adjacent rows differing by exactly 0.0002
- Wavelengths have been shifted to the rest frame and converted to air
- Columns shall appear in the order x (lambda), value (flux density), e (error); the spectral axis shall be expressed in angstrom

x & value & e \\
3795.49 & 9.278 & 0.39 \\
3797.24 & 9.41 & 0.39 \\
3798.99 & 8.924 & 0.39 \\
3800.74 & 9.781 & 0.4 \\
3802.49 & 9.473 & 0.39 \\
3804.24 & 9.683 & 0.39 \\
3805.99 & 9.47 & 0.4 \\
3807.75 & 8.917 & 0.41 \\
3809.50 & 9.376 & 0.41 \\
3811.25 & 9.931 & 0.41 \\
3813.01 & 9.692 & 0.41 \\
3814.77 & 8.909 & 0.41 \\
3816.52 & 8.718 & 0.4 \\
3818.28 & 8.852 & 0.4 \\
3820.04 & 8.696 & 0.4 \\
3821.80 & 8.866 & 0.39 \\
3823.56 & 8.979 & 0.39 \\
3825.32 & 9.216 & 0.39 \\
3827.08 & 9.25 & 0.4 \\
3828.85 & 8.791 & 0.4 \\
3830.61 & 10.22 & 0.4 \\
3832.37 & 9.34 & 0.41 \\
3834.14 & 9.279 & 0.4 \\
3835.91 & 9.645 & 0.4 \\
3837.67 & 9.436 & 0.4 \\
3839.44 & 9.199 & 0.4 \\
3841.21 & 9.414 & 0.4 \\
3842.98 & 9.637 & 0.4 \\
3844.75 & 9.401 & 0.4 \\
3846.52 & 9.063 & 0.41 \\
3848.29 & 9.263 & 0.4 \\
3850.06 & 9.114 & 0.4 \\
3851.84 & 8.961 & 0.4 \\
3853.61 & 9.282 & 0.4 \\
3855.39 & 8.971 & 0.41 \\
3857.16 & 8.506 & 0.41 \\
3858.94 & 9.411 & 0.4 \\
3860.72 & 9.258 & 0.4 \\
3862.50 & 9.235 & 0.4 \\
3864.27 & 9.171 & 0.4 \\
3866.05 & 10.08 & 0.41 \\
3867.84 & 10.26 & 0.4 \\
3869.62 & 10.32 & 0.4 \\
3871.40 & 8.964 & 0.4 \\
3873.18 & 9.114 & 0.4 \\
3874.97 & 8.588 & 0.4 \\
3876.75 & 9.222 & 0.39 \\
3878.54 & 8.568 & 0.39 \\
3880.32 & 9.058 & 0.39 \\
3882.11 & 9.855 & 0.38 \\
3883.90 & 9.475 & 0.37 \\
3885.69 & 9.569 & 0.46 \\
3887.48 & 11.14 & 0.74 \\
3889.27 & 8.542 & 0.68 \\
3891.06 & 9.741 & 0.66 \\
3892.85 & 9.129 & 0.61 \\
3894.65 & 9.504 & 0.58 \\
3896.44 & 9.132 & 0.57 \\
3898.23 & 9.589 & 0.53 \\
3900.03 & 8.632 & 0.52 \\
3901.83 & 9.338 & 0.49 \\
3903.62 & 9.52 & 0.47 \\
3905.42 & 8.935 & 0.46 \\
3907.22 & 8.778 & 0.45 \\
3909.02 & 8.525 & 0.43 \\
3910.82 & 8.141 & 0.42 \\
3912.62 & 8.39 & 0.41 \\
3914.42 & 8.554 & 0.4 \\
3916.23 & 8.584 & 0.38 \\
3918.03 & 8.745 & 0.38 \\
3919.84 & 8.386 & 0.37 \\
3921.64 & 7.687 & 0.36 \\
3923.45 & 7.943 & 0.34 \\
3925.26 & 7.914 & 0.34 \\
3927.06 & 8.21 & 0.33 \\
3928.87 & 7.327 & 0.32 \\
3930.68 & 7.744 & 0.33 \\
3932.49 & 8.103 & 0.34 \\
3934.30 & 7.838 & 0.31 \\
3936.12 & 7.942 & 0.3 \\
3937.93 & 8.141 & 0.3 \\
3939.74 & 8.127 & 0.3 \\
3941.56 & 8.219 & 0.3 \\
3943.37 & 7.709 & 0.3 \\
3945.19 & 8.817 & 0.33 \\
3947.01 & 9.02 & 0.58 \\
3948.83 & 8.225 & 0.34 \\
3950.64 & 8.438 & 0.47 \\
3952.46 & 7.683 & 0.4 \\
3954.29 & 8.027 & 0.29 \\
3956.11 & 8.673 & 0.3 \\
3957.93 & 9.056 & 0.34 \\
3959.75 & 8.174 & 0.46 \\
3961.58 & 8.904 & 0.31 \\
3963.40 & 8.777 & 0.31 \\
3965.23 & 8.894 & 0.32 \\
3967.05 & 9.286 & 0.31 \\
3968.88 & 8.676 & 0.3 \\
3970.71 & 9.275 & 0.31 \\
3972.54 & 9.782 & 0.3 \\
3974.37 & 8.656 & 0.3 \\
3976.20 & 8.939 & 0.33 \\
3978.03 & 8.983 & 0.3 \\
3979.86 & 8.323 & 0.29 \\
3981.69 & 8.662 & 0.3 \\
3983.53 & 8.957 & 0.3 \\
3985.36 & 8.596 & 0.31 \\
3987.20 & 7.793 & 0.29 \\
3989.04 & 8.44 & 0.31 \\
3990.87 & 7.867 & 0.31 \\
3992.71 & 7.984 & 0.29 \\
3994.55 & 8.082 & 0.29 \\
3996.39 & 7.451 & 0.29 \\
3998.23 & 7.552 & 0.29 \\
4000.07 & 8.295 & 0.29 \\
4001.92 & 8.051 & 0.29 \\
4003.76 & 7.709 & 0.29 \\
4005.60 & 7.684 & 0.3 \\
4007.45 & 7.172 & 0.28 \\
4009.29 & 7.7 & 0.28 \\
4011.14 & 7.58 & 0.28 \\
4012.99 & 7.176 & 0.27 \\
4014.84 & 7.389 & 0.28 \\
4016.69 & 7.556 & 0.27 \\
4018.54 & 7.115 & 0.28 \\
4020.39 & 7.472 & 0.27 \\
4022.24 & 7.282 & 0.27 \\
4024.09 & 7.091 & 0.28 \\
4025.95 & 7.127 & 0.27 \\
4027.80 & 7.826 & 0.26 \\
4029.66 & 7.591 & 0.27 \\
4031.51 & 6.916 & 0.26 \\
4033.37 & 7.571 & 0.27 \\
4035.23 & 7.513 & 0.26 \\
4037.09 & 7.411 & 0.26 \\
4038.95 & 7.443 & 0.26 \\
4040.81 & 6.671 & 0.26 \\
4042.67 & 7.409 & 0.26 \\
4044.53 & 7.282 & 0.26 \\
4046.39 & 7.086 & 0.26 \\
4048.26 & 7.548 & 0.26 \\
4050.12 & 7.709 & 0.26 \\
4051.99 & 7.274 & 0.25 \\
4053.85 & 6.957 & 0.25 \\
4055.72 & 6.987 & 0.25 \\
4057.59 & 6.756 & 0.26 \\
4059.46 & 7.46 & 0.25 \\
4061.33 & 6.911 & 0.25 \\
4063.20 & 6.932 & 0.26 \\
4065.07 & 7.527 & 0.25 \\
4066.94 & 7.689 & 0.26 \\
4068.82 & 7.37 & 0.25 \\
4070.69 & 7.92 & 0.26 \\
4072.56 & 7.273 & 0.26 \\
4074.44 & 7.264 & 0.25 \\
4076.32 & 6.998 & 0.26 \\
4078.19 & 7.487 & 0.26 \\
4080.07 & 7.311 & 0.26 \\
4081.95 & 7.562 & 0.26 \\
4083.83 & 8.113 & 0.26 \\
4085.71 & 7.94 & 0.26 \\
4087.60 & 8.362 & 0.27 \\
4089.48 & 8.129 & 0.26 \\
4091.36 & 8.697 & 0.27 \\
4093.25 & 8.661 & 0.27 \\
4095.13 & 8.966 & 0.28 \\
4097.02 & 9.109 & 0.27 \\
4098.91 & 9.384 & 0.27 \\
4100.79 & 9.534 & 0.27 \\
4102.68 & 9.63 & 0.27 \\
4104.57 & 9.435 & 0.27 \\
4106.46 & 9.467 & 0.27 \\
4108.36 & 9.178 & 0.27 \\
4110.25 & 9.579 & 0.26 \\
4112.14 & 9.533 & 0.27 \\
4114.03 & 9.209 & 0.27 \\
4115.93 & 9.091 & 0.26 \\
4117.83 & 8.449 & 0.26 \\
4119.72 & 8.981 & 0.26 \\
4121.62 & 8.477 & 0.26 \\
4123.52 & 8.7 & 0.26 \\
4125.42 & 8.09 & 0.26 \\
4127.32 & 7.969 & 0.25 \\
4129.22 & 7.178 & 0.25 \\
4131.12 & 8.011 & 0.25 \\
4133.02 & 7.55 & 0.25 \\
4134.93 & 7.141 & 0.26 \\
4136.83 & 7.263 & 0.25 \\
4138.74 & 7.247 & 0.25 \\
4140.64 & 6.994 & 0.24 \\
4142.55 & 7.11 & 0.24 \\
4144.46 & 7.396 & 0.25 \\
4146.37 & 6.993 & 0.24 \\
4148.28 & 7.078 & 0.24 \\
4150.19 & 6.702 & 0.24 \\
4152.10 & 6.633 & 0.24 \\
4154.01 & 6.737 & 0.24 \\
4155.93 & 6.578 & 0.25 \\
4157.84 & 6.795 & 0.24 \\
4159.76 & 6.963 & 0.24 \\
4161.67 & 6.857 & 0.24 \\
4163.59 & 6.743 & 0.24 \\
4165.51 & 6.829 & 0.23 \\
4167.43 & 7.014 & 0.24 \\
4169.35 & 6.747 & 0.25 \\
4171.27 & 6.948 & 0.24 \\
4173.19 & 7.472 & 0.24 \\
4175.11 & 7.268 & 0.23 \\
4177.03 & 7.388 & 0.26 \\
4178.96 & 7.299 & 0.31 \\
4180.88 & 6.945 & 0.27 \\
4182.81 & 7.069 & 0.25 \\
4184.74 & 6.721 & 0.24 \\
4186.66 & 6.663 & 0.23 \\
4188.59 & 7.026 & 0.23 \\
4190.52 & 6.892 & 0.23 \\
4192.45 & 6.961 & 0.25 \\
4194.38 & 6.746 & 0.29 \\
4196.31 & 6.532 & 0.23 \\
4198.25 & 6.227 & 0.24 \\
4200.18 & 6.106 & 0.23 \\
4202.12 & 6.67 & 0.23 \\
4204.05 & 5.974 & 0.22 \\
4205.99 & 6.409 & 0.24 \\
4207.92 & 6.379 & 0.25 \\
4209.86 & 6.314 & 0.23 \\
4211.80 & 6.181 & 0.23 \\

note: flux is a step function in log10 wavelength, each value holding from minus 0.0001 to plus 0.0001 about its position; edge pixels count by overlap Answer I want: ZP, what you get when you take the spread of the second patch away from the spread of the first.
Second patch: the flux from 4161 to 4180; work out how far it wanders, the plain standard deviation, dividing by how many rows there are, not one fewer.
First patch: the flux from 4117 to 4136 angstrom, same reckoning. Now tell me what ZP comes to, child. 0.33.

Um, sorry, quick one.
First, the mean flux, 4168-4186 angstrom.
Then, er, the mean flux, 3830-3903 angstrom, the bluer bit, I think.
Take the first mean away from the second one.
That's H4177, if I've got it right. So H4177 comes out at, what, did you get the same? 2.3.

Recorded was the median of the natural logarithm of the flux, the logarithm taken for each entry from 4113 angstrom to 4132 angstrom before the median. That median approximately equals 2.14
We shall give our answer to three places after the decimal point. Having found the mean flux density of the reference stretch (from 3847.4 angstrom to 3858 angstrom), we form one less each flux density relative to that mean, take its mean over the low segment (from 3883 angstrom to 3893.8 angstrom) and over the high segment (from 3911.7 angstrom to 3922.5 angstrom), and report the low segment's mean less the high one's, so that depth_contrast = -0.134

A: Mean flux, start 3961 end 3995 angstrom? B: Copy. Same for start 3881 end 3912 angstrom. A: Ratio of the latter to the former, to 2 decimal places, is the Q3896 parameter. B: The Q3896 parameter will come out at 1.07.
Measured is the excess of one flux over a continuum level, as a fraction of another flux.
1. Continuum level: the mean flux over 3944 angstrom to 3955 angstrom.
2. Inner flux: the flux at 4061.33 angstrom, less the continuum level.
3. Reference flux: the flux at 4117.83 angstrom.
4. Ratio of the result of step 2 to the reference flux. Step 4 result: -0.17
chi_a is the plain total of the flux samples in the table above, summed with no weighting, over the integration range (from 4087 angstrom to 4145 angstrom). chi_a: 263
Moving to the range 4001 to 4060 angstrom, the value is 236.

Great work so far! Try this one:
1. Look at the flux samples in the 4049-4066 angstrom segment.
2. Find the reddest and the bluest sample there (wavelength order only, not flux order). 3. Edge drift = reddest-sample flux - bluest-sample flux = -0.2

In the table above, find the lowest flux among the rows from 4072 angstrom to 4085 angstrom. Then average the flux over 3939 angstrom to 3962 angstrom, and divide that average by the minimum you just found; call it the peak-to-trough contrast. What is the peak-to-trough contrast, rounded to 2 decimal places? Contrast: 1.20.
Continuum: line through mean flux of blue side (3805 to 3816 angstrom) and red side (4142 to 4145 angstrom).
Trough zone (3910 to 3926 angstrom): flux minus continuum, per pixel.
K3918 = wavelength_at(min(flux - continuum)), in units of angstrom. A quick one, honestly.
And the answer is 3921.64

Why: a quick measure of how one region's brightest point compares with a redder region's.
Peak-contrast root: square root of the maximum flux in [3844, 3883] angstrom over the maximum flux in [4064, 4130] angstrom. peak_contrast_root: 1.04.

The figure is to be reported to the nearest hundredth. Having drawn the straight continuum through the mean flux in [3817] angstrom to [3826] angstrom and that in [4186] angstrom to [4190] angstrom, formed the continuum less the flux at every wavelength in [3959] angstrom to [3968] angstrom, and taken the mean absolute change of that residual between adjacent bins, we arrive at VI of 0.35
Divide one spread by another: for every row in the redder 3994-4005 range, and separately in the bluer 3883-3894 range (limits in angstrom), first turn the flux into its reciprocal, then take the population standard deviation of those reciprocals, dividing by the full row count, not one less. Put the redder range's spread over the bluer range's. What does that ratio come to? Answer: 0.60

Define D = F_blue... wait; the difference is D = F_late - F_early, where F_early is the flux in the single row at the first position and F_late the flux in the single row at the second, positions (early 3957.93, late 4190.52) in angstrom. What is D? -2.2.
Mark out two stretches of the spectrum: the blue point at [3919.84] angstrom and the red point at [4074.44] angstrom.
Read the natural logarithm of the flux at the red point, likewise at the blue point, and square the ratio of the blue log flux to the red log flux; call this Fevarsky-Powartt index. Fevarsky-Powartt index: 1.15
